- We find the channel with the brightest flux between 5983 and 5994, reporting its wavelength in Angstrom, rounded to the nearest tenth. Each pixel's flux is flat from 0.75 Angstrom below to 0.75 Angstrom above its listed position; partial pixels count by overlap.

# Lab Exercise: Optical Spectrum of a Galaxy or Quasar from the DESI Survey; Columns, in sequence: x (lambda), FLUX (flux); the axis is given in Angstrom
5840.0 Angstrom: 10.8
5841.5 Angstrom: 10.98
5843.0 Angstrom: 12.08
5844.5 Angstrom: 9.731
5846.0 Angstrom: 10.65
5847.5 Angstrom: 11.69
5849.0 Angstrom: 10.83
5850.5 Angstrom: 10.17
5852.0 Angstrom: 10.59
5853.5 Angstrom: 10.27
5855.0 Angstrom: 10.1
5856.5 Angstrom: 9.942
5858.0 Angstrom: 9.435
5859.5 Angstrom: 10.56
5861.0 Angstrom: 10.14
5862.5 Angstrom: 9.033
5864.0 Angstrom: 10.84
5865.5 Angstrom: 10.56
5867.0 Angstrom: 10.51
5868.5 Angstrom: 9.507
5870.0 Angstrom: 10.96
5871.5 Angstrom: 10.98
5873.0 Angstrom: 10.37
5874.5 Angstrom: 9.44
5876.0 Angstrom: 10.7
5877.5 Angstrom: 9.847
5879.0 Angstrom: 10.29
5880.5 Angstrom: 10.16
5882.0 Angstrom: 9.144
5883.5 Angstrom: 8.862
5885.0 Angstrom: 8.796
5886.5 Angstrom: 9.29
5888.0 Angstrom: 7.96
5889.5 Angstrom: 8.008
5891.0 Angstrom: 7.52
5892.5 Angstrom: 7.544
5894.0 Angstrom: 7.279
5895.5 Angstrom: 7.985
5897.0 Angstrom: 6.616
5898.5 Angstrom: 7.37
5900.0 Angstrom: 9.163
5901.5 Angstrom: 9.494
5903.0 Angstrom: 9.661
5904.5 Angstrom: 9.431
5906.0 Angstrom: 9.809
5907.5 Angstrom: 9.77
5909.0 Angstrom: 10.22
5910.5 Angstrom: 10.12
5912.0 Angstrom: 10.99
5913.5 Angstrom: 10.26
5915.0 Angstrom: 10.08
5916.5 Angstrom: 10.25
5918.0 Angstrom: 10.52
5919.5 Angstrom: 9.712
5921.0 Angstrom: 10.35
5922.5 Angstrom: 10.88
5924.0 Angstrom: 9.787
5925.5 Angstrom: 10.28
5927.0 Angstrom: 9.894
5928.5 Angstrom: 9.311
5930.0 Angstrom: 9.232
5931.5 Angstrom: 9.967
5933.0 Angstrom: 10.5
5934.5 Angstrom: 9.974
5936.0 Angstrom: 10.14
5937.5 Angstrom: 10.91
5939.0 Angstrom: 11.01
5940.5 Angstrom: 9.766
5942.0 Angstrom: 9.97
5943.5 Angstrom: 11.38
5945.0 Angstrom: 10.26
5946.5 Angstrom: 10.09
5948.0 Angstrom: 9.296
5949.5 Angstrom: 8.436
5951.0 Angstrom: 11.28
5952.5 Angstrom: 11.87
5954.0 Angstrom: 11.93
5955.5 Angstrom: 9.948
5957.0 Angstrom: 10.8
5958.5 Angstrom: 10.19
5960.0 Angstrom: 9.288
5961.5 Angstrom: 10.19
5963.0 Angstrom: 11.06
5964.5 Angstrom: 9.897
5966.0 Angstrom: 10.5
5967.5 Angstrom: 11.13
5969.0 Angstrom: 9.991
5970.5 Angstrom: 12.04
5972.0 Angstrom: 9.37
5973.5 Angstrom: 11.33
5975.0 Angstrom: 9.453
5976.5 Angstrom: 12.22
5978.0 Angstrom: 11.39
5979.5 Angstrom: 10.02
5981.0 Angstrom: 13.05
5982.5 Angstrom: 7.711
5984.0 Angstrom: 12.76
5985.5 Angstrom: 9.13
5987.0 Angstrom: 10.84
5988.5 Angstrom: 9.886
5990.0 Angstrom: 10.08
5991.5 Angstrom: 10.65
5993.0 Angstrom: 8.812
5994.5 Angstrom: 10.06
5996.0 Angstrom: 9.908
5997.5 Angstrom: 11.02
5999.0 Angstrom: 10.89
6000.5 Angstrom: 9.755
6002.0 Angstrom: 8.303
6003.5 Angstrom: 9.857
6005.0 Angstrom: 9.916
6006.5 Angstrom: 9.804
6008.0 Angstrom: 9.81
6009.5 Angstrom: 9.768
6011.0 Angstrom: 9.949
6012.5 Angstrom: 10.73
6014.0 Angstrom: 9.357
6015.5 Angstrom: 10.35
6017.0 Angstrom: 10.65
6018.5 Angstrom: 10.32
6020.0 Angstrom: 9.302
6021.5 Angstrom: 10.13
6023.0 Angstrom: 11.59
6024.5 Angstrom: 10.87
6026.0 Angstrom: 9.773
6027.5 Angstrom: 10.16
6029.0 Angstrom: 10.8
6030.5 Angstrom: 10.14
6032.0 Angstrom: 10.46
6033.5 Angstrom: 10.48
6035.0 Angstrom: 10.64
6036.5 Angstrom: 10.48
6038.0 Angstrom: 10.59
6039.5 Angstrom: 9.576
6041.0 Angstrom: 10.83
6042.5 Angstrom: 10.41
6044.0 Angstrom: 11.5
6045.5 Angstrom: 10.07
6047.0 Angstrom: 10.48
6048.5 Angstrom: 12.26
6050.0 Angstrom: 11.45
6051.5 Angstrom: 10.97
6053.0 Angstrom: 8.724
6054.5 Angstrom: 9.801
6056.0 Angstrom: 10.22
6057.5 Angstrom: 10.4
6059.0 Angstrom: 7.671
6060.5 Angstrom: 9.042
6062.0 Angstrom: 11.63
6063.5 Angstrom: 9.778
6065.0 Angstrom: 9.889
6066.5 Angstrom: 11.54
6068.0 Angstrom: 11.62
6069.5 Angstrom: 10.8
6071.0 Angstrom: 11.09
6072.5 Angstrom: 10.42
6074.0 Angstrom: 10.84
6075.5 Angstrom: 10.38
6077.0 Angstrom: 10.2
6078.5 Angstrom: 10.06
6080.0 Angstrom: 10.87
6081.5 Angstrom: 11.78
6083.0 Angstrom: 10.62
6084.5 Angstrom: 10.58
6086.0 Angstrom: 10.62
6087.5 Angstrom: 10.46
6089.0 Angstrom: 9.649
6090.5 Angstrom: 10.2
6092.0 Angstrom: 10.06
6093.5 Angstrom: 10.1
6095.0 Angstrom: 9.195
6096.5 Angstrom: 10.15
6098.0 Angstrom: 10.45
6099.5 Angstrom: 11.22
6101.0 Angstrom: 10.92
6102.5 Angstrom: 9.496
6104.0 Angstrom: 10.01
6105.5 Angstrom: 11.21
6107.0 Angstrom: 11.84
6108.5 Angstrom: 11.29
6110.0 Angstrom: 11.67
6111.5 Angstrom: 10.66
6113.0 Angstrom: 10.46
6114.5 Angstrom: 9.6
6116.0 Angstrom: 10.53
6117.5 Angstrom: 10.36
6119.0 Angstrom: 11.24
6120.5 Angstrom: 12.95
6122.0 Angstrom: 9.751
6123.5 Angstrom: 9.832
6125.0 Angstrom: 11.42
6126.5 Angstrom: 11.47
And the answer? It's 5984.0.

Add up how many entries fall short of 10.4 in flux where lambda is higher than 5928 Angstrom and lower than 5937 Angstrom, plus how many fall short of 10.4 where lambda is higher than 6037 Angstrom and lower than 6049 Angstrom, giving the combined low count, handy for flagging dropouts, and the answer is 7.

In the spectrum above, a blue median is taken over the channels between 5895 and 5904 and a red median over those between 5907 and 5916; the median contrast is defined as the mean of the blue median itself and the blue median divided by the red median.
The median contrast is 4.71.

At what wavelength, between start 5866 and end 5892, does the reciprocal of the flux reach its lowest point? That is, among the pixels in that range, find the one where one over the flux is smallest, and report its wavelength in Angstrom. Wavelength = 5871.5 Angstrom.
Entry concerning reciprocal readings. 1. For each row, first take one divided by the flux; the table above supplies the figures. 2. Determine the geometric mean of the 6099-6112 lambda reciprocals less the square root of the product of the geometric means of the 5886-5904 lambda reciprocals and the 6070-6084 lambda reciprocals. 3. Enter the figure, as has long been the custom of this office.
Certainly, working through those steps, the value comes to -0.016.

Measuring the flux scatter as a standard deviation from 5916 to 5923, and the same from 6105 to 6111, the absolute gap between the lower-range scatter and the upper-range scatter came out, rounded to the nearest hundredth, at 0.12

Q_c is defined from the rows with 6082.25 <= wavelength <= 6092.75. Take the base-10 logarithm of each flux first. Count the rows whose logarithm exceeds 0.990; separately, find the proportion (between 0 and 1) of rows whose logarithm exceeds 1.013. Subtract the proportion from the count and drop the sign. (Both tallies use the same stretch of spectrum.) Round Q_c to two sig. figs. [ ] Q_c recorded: 5.4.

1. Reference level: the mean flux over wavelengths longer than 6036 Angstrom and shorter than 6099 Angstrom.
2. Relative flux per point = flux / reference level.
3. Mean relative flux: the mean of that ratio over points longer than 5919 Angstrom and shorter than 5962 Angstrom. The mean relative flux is 0.982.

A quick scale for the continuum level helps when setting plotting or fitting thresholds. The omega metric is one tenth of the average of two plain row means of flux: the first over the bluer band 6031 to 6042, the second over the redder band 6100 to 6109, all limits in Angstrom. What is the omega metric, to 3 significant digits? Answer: 1.06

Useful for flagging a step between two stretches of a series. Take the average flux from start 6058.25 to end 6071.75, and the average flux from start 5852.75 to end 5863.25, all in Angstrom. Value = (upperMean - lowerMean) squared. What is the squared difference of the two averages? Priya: 0.17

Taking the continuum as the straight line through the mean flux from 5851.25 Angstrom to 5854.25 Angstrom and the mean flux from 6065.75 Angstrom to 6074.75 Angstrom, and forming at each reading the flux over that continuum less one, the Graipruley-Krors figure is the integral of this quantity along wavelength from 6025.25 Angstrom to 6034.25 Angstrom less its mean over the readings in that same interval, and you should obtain -0.46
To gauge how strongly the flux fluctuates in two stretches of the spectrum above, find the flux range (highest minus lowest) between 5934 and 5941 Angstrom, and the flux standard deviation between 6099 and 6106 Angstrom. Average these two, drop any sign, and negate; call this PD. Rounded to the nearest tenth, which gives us -1.0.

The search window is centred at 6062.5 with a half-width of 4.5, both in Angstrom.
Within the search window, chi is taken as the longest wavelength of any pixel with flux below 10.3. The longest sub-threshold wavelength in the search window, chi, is 6065.0 Angstrom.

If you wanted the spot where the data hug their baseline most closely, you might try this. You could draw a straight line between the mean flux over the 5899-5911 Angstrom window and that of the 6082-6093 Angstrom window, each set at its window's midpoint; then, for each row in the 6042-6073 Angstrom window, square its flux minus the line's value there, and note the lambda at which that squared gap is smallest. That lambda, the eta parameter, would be 6056.0 Angstrom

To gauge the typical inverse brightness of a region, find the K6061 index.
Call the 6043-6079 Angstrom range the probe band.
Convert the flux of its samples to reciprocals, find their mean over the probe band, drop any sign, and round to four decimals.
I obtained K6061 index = 0.0967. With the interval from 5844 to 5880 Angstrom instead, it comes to 0.0974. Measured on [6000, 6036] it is 0.0992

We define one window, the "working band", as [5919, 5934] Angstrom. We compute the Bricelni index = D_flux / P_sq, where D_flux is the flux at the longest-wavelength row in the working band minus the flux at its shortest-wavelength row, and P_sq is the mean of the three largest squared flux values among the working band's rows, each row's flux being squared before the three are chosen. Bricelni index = 0.007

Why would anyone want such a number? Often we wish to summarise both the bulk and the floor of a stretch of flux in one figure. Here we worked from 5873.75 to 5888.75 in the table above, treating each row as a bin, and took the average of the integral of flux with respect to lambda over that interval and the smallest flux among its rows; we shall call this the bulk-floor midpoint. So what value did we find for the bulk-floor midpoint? 75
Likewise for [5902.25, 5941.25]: 202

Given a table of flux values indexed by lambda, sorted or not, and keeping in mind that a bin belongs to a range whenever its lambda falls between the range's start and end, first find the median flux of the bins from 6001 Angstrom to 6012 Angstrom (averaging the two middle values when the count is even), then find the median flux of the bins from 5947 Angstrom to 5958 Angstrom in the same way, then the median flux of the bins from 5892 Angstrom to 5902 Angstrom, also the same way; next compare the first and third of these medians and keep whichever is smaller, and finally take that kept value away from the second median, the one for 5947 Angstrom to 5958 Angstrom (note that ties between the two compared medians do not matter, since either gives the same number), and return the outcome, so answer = 3.3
